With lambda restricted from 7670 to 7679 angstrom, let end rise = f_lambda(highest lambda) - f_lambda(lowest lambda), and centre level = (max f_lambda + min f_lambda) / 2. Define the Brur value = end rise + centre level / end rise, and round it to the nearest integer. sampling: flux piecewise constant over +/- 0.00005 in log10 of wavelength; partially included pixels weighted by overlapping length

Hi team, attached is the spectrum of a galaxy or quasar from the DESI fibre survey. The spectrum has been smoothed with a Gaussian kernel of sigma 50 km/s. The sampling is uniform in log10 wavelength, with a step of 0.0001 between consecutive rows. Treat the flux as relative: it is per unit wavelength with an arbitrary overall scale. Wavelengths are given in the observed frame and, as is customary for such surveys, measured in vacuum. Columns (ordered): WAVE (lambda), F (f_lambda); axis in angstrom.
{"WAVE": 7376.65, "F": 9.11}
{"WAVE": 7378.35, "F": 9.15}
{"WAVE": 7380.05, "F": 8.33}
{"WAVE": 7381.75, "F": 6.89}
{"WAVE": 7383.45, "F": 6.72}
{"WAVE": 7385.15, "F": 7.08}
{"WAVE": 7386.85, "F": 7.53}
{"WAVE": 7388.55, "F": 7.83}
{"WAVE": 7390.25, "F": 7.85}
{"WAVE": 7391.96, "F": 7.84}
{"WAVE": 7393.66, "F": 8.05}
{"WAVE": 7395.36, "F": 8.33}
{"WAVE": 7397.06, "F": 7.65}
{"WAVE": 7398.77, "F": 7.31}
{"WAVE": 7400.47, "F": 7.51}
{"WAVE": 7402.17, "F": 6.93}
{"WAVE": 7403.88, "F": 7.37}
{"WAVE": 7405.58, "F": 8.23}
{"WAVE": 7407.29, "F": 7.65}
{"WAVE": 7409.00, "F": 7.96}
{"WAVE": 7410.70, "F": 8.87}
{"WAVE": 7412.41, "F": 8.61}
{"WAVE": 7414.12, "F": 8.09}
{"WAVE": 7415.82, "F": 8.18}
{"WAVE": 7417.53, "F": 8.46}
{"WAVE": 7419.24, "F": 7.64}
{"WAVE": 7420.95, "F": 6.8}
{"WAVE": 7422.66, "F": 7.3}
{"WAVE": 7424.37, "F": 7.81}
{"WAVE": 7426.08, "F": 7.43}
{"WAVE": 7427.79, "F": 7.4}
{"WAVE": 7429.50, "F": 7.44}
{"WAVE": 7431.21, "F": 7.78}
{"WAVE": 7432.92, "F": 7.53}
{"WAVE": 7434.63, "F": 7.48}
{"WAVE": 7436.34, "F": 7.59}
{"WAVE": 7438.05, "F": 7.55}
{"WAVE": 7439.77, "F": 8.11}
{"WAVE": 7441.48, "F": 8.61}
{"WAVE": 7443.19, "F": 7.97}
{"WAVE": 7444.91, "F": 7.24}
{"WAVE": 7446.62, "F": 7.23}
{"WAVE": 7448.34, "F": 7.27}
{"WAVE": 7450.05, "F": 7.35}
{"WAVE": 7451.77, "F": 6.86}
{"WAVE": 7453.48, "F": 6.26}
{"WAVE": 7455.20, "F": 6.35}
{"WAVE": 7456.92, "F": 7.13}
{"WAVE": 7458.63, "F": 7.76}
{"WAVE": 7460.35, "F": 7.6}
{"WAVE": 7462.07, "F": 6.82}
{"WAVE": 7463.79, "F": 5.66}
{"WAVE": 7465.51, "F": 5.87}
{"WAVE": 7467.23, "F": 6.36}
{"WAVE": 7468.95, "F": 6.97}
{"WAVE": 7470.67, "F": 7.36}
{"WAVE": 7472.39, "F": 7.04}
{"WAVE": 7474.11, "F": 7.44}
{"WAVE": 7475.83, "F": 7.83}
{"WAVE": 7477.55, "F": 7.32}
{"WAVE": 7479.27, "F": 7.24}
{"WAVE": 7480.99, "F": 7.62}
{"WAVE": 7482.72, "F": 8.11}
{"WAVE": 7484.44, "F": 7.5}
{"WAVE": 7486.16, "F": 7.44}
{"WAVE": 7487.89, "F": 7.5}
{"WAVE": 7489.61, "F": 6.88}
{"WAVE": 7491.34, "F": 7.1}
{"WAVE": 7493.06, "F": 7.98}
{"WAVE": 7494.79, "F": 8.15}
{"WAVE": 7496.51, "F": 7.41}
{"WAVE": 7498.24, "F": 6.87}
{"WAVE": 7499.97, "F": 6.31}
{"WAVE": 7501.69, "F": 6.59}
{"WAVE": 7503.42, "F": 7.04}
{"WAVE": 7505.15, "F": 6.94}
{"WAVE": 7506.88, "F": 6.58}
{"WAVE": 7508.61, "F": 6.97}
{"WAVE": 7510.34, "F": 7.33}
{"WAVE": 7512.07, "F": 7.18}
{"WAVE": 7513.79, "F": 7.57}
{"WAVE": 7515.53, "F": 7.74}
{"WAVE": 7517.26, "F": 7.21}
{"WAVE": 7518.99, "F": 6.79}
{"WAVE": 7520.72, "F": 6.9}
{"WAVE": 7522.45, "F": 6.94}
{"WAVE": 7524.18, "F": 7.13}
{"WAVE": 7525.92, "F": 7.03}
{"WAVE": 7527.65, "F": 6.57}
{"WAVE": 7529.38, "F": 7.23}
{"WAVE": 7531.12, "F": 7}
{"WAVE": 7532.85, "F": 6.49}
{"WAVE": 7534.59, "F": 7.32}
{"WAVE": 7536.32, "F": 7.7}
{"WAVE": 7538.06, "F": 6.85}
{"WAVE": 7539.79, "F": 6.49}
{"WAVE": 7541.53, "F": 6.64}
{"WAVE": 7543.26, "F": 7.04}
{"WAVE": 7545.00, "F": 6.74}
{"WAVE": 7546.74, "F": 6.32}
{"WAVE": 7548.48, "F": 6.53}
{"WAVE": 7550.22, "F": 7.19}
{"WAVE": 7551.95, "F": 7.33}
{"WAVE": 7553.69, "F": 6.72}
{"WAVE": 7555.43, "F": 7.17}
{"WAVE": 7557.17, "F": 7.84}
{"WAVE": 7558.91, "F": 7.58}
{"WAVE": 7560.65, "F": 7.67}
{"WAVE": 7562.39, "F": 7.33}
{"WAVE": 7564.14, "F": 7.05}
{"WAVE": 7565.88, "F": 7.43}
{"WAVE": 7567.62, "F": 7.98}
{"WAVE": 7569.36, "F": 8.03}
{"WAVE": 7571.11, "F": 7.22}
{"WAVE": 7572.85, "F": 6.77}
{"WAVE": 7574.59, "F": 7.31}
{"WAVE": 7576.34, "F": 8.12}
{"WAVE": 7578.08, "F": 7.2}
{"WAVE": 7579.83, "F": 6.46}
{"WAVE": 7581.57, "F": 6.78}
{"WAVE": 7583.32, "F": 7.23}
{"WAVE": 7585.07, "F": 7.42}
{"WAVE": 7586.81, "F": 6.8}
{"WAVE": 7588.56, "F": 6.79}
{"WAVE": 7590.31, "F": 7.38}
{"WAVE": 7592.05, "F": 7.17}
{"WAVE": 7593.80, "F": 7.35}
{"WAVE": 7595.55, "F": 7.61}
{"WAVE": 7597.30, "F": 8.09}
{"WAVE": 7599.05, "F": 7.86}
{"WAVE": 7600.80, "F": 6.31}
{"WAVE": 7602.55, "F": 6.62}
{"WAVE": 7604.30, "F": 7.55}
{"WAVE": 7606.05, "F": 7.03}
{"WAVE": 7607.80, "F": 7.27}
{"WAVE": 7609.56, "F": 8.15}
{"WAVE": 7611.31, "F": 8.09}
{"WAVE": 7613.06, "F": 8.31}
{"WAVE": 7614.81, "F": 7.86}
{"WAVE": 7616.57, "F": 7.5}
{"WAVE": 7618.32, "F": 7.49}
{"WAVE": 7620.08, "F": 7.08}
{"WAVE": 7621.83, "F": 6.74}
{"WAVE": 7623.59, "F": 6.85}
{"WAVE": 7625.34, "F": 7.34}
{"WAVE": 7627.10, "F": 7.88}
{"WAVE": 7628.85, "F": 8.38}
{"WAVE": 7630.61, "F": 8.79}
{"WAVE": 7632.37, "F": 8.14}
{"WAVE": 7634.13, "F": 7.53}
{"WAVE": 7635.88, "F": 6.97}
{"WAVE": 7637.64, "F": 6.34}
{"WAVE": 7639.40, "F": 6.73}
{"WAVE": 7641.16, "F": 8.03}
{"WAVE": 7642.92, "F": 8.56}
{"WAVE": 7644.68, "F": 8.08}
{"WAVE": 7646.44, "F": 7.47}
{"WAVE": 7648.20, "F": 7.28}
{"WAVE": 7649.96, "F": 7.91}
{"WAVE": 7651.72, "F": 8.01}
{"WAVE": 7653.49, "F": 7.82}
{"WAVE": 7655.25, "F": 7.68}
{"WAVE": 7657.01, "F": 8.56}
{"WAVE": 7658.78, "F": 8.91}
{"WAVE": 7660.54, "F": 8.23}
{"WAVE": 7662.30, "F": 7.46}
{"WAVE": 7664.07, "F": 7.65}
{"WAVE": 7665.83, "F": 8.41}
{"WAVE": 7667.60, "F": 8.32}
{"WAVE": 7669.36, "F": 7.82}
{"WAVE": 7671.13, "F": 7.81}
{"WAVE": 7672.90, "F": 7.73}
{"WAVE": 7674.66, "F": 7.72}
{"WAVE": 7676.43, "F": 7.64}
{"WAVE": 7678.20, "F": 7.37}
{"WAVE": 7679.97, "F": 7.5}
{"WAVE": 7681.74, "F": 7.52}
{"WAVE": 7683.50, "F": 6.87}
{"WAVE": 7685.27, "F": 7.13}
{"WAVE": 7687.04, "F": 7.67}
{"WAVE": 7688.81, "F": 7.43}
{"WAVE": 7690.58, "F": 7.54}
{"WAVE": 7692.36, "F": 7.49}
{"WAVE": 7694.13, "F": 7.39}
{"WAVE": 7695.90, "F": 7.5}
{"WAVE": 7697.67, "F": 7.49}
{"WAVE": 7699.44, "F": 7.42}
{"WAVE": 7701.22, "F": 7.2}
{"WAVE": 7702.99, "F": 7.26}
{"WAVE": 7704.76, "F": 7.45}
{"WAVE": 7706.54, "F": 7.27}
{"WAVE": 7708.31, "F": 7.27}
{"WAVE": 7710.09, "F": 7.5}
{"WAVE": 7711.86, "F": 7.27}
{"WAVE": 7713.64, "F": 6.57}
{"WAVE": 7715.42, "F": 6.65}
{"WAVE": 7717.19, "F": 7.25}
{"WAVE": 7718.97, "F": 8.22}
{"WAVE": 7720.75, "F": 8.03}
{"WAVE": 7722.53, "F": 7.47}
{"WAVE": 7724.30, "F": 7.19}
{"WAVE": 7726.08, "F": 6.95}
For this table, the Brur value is -18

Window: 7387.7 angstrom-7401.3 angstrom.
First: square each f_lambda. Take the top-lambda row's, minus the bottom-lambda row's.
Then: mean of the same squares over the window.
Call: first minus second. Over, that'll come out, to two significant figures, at -66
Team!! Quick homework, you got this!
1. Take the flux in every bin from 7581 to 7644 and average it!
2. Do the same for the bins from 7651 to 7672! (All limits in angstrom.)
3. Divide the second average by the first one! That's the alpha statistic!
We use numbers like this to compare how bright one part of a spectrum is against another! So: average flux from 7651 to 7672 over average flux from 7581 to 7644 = 1.08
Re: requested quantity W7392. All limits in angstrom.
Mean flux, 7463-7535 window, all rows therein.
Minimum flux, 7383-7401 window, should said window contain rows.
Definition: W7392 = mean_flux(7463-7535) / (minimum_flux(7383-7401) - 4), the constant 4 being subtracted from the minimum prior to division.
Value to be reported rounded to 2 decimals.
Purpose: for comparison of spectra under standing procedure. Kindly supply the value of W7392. 2.61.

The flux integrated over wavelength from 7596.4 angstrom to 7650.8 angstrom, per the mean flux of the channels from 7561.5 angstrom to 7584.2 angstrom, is 56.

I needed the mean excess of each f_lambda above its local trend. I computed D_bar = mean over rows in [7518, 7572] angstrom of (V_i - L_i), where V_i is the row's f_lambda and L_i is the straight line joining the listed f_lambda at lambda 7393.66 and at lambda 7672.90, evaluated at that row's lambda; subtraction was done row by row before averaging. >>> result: -0.77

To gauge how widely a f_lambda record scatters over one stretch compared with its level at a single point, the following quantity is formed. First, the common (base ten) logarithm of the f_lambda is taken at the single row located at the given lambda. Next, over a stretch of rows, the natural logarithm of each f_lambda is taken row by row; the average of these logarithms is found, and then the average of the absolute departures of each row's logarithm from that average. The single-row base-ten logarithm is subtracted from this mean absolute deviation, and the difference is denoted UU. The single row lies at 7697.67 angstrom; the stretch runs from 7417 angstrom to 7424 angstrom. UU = -0.808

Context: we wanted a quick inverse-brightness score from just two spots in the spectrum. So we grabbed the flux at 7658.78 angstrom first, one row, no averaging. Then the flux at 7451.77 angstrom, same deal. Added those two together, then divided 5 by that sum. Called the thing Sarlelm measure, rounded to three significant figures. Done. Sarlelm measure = 0.317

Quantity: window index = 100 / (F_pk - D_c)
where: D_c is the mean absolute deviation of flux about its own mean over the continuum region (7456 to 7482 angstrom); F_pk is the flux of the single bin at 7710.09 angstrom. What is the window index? 14.3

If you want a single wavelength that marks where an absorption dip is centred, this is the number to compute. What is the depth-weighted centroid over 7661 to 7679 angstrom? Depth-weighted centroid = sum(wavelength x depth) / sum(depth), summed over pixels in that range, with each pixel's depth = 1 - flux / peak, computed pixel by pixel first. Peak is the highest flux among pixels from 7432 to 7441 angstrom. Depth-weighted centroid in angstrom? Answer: 7672.0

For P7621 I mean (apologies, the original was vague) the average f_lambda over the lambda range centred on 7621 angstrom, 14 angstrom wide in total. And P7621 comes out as 7.34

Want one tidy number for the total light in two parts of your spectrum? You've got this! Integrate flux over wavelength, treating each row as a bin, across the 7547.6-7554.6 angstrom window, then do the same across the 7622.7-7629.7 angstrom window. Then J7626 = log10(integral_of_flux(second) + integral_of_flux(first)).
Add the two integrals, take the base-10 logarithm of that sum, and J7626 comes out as 2.008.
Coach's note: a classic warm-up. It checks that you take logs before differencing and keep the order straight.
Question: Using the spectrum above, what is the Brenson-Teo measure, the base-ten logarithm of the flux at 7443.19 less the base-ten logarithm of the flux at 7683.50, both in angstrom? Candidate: 0.06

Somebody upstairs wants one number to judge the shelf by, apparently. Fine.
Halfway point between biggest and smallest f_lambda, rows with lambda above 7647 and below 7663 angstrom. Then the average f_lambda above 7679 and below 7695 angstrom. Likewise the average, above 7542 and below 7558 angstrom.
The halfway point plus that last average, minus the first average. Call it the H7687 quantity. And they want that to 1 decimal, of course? 7.7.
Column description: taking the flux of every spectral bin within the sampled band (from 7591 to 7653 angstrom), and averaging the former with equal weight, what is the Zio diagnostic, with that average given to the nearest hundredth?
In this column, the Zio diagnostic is 7.55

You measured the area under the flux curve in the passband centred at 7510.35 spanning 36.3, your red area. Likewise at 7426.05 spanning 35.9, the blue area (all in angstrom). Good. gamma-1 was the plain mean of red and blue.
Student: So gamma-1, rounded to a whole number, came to 270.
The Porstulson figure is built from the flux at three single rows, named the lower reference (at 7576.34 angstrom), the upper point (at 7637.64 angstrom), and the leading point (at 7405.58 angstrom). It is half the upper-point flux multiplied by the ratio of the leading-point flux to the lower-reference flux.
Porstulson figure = 3.2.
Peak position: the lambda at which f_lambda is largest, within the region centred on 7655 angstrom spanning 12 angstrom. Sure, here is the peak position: 7658.78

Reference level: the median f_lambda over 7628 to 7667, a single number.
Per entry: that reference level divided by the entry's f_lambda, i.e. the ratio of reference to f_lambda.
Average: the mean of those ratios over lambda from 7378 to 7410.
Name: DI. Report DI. 1.04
